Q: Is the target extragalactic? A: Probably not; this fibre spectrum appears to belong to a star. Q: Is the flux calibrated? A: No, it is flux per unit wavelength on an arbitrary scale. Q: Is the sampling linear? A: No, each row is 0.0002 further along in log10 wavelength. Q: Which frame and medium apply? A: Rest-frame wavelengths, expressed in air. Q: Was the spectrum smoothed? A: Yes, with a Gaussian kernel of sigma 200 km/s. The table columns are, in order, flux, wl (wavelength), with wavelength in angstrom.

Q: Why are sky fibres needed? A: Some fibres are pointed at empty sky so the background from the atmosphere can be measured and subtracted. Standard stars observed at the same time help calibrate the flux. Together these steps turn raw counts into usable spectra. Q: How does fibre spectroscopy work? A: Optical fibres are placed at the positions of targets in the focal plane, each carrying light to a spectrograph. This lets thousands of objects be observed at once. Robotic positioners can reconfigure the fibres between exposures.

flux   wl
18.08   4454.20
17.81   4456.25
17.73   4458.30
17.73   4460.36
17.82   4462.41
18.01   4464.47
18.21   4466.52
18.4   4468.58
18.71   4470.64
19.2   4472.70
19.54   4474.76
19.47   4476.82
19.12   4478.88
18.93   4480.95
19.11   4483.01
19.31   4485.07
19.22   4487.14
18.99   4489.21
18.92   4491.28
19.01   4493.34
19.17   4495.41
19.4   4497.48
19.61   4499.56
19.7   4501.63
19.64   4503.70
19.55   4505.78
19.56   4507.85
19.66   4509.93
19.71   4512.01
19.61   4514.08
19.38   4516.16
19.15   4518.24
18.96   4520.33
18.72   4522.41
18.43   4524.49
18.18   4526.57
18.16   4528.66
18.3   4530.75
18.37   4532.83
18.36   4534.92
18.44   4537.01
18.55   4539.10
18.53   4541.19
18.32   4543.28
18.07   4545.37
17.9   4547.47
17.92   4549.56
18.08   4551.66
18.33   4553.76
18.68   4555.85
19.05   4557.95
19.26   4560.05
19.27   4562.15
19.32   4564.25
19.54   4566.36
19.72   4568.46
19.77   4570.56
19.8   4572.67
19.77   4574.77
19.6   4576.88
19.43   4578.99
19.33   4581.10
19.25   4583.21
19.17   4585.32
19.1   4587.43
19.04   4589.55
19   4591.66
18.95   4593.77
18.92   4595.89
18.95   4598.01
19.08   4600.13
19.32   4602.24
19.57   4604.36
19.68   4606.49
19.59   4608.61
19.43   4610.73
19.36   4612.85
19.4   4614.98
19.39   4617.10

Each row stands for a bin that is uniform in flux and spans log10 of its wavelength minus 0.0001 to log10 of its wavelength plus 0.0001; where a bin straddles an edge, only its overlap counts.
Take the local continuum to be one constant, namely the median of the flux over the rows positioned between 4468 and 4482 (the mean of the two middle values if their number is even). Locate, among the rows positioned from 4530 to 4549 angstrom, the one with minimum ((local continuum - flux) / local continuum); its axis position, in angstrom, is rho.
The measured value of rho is 4539.10 angstrom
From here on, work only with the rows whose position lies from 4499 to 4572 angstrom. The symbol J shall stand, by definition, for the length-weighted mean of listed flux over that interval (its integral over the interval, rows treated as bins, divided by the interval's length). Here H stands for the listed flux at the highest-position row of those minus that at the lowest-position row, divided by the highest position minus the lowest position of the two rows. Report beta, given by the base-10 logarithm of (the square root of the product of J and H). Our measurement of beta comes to -0.69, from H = 0.002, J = 18.91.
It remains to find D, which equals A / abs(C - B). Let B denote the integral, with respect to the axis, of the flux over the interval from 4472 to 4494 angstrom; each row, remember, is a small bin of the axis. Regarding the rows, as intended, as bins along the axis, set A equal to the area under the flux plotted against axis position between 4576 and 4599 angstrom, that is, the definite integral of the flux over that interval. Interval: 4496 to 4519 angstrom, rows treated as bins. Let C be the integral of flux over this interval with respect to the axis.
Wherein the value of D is 16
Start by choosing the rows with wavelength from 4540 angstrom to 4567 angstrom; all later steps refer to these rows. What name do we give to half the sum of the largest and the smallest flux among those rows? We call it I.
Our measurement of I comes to 18.7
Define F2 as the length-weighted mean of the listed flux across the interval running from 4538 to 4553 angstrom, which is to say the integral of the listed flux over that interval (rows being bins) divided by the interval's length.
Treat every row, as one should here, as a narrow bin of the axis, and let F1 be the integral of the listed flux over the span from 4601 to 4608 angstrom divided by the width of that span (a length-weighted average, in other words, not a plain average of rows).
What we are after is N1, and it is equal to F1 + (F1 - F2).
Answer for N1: 20.8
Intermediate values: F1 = 19.5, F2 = 18.2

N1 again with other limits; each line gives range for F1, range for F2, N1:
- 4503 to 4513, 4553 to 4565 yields 20.2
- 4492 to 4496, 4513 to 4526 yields 19.2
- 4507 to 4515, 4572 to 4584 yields 19.8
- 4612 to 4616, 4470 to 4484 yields 19.5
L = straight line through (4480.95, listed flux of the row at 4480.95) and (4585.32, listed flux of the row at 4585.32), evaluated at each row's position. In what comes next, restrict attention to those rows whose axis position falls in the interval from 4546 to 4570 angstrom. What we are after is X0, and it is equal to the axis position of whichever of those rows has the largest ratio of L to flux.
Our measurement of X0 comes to 4547.47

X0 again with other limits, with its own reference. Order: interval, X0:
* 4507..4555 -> 4547.47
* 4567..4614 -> 4595.89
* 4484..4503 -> 4491.28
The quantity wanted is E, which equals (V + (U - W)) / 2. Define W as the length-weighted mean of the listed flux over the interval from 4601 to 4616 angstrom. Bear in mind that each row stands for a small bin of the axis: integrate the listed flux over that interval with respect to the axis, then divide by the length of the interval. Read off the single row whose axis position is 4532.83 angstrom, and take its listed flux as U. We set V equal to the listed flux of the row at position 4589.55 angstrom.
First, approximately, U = 18.37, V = 19.04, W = 19.5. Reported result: 9.0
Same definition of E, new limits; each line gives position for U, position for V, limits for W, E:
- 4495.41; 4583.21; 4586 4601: 9.7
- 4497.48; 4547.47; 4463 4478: 9.3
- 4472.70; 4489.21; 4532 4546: 9.9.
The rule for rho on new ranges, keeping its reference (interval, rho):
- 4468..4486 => 4474.76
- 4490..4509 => 4501.63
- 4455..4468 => 4466.52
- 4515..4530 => 4516.16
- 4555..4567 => 4566.36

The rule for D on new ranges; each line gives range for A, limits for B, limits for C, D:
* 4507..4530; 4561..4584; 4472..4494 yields 16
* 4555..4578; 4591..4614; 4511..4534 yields 43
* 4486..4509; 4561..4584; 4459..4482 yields 22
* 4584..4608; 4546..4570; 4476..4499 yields 40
